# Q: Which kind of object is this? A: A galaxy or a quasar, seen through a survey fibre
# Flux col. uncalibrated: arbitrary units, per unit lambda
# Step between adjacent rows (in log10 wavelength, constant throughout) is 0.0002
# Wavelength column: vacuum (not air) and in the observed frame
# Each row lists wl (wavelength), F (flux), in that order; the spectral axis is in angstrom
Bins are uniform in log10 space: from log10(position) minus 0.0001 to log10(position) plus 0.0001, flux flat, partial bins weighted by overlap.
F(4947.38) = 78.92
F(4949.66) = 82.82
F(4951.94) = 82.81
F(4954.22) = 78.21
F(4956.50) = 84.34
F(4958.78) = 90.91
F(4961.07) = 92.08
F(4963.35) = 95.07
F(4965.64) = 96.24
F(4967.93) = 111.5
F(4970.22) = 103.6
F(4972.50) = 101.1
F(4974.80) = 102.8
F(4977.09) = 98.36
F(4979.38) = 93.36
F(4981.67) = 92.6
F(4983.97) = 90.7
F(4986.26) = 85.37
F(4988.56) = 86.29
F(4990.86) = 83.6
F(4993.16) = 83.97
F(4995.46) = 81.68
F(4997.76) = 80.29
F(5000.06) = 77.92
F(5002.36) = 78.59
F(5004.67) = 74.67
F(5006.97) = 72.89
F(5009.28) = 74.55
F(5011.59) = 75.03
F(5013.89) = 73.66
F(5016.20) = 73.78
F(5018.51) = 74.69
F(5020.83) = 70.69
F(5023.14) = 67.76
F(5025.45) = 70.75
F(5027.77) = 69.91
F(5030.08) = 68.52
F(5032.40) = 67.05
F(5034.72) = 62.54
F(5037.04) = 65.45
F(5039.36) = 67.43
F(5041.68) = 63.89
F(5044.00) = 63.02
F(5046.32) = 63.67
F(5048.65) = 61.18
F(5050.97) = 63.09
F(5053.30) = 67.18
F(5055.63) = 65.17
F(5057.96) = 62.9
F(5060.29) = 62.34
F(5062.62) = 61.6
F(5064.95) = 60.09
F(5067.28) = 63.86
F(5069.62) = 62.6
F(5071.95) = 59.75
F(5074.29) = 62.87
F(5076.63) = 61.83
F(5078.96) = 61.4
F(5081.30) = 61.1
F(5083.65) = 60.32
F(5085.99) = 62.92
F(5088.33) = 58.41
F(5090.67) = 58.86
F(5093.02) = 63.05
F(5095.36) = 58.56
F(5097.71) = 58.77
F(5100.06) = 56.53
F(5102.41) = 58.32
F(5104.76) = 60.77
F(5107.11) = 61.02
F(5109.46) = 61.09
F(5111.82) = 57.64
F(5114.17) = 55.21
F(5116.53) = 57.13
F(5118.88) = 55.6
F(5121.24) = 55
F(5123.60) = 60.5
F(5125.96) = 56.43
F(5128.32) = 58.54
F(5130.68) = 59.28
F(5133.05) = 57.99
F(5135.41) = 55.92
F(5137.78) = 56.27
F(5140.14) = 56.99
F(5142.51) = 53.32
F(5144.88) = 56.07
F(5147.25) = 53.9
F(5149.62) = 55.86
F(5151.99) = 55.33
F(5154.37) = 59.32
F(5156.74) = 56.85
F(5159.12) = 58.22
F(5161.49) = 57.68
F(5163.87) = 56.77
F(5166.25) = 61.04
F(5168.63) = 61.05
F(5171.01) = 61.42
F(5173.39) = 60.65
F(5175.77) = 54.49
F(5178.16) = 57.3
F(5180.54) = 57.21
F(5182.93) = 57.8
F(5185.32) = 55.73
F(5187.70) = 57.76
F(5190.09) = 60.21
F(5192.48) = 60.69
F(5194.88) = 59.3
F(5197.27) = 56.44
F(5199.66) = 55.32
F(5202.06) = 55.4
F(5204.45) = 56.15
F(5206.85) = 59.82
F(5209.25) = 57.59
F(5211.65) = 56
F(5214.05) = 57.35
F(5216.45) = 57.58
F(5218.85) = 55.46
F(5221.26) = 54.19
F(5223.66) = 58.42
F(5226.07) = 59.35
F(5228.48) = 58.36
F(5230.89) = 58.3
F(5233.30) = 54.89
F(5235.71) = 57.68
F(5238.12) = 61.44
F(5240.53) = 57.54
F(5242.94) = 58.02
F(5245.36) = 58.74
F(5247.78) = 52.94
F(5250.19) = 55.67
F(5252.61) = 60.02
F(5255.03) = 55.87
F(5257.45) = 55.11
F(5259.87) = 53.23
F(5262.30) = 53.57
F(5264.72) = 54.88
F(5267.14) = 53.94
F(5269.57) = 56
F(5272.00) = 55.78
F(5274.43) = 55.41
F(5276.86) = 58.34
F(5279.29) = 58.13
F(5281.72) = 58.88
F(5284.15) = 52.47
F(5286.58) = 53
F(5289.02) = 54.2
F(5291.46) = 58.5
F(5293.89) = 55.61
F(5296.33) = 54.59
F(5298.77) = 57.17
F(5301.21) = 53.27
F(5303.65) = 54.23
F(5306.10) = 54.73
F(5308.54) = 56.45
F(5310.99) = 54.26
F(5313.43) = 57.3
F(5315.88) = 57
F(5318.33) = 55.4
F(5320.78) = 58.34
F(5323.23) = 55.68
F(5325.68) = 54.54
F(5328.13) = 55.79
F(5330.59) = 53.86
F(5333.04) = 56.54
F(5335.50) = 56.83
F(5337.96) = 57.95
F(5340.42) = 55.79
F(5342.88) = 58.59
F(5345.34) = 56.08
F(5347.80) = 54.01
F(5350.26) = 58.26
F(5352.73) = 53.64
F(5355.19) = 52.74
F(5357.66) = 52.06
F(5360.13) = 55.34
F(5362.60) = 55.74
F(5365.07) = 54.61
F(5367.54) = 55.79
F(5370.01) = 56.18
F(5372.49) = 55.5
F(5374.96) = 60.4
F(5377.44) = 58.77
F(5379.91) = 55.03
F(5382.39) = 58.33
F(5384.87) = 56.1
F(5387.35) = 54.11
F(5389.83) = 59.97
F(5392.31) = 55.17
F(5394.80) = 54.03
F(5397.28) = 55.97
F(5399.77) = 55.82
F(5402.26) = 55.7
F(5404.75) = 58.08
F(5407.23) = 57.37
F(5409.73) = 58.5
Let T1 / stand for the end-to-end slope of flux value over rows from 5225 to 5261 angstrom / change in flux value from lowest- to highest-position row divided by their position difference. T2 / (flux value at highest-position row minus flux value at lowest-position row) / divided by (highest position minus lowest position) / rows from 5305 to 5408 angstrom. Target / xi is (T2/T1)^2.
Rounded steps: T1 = -0.18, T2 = 0.0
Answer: 0.0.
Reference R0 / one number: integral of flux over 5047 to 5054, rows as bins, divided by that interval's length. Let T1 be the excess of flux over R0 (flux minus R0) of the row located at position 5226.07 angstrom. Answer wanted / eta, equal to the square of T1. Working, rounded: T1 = -4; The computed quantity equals 18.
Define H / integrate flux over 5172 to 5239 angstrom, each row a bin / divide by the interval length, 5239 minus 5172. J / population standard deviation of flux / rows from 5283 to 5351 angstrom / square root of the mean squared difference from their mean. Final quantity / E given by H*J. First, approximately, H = 57.5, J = 1.7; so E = 100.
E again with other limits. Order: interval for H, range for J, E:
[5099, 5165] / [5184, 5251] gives 115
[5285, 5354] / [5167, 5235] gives 114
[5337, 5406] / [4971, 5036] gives 592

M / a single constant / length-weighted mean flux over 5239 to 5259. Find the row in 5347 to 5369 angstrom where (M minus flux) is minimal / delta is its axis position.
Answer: 5350.26 angstrom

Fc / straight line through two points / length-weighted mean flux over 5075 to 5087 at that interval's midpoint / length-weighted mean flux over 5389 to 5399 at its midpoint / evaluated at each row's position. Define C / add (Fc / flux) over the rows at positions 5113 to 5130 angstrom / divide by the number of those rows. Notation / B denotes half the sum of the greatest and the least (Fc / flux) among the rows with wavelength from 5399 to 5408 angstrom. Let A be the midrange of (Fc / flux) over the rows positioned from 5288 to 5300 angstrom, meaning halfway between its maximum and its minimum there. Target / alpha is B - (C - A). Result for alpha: 0.94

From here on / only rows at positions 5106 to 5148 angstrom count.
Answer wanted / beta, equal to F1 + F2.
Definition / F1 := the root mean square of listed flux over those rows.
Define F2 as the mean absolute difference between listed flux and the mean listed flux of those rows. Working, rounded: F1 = 57.1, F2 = 1.8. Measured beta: 59.0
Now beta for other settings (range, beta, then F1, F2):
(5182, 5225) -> 58.8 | 57.3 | 1.5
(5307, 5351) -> 57.5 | 56.3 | 1.2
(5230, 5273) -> 58.3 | 56.4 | 2.0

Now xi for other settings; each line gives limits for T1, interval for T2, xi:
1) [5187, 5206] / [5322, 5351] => 1.0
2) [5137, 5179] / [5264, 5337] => 1.2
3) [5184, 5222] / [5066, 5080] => 24.2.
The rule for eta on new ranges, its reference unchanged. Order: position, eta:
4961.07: 814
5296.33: 80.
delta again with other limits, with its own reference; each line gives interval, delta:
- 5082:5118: 5093.02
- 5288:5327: 5291.46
